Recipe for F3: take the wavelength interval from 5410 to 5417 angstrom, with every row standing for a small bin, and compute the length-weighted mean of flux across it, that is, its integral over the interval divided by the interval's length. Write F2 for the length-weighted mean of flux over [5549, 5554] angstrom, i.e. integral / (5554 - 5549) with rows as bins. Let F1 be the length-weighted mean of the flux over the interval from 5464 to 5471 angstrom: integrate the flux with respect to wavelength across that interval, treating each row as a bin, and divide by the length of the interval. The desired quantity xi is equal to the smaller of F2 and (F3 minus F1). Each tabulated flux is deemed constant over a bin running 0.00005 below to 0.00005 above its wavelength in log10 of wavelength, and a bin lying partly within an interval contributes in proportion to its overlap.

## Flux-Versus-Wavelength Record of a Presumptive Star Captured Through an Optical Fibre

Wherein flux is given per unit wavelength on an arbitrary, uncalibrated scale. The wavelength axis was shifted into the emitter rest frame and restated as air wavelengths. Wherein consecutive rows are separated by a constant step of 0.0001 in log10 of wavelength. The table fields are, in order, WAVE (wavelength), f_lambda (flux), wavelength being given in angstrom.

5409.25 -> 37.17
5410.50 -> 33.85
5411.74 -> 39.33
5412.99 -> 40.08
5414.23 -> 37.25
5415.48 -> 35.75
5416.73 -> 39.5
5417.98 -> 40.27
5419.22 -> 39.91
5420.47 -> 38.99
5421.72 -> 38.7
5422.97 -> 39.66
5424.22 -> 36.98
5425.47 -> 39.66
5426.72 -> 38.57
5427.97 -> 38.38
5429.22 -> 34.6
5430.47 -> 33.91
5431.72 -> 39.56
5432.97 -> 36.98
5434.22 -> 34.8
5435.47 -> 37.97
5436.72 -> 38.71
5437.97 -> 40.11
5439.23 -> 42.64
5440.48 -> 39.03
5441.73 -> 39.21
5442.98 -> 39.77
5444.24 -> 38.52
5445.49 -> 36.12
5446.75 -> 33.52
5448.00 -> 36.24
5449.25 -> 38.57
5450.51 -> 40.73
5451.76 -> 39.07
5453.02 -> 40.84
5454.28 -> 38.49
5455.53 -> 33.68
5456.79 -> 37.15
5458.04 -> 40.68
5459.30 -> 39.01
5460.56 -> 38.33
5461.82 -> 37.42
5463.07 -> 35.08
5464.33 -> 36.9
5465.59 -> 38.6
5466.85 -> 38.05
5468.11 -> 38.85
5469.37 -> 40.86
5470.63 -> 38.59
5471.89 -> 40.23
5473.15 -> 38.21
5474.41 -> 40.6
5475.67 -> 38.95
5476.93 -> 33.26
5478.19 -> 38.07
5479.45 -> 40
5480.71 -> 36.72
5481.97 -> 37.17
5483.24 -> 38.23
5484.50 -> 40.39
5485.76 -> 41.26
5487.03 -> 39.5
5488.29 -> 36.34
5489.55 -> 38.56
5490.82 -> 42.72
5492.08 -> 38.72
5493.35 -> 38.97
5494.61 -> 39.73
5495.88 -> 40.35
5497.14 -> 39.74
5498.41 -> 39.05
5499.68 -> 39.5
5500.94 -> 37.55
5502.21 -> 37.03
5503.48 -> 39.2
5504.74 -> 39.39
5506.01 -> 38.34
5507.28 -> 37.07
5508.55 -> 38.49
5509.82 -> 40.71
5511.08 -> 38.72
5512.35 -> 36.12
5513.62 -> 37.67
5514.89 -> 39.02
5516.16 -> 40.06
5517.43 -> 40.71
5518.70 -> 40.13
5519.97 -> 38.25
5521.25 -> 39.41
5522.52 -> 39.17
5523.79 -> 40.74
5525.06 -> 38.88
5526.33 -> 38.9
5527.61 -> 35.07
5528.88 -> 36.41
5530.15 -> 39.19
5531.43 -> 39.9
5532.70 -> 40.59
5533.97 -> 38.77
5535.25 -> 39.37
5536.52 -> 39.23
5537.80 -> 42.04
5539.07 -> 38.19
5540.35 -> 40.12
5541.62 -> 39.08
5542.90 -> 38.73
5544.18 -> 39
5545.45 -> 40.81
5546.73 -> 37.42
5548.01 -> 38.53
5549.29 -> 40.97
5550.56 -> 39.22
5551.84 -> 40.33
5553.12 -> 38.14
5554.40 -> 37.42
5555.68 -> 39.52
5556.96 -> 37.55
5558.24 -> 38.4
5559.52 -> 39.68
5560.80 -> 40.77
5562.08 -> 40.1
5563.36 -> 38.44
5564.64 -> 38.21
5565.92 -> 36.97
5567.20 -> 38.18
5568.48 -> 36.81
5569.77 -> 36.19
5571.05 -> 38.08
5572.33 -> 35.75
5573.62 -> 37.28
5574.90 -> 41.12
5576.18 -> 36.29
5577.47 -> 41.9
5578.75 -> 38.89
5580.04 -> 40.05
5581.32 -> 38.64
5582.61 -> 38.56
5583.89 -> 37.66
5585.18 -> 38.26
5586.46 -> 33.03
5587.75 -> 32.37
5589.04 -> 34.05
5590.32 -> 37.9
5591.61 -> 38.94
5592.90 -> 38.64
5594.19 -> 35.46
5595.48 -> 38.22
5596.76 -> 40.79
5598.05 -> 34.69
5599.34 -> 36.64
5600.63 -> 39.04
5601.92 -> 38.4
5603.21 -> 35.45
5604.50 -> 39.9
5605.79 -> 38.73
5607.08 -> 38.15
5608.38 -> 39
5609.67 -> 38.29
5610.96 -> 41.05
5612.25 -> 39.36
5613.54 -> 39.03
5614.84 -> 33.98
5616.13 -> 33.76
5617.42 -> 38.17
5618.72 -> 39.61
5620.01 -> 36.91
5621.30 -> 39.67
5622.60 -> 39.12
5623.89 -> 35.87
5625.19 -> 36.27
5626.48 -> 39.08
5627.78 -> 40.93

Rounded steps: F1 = 38.7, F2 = 39.5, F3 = 37.6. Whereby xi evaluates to -1.1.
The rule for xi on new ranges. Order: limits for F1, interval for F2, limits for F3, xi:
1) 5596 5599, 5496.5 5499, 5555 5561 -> 1.3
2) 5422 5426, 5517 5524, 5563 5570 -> -1.2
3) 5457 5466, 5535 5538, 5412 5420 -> 0.9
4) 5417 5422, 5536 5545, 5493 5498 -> 0.2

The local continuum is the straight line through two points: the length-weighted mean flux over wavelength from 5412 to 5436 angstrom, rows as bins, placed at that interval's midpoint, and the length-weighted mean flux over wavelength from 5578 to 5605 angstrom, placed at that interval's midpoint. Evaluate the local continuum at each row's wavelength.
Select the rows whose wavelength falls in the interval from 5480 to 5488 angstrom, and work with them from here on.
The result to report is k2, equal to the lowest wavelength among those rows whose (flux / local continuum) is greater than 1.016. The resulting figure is 5484.50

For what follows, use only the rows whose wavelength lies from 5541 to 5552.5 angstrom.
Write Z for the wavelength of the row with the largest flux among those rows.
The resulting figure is 5549.29 angstrom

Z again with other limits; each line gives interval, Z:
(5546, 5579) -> 5577.47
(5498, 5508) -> 5499.68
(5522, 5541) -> 5537.80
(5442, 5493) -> 5490.82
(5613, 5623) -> 5621.30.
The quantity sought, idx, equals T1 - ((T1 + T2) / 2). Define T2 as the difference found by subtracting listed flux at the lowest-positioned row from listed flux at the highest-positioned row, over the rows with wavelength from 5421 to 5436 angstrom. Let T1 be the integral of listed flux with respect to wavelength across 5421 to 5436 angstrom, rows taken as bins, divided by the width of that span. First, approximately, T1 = 37.5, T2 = -0.7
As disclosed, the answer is 19.1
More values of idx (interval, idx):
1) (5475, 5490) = 19.3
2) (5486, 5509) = 20.0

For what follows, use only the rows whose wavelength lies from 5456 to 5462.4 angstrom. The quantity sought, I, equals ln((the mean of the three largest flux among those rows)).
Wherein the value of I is 3.67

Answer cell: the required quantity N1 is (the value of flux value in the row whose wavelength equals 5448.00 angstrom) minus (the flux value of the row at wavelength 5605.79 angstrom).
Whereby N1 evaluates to -2.5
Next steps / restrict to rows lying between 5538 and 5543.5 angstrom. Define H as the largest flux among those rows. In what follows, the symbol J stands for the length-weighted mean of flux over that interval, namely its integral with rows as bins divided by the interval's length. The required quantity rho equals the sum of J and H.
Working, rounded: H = 40.12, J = 39.3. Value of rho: 79.4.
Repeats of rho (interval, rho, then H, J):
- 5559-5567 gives 79.8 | 40.77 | 39.0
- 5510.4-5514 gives 76.3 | 38.72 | 37.6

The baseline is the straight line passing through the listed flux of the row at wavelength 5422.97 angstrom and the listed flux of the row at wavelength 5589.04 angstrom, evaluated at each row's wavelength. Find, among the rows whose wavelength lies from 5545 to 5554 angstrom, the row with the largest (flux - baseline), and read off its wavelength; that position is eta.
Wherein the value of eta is 5549.29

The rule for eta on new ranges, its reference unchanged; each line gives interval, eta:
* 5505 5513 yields 5509.82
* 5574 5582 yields 5577.47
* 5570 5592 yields 5577.47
